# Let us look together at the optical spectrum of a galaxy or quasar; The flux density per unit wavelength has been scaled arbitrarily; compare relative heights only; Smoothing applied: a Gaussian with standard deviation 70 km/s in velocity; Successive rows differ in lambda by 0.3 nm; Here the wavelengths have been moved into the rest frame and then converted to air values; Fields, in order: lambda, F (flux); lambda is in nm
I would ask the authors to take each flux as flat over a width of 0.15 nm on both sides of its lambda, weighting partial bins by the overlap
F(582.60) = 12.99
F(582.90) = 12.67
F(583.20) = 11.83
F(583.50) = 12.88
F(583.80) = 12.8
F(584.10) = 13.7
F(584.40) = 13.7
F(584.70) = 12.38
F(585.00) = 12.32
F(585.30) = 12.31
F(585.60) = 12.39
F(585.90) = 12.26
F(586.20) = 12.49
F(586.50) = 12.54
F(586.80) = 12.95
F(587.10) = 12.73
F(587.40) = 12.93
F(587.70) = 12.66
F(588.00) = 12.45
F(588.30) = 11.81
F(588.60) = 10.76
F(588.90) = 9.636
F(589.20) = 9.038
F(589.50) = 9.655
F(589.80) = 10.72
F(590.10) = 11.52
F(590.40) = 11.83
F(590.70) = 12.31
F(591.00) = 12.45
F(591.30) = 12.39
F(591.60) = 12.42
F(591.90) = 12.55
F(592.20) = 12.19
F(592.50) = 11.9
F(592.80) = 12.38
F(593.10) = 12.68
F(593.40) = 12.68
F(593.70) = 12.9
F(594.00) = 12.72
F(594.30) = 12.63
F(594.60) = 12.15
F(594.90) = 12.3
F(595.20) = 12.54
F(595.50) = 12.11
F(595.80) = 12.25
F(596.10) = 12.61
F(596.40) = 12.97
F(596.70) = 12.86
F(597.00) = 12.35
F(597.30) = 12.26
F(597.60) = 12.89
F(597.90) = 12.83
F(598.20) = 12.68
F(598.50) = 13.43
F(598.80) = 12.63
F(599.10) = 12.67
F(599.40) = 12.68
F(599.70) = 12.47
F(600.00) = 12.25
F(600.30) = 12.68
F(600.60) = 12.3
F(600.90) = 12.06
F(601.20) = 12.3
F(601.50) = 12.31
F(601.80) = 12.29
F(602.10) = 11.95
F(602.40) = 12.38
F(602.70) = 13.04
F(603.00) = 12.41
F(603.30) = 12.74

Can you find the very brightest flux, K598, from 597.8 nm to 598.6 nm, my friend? 13.43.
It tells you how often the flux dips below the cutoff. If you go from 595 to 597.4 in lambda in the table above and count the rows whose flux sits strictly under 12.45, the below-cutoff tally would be 4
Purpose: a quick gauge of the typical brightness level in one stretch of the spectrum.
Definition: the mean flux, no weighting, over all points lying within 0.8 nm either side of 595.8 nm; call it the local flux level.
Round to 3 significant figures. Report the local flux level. 12.5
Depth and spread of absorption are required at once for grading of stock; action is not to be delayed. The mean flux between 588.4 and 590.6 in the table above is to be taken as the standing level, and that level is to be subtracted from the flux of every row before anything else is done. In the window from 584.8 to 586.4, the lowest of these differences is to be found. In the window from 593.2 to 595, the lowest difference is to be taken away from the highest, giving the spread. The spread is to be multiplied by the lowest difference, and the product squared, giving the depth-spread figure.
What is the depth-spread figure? 2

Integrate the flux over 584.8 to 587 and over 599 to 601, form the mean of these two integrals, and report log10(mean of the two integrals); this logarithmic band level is 1.42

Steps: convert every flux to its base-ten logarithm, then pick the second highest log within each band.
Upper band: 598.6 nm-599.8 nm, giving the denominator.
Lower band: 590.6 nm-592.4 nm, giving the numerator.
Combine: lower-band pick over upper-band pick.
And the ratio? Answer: 0.99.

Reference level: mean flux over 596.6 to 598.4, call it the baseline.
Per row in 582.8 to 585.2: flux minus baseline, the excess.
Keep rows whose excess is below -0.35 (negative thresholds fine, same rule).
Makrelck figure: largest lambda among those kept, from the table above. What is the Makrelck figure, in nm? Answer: 583.20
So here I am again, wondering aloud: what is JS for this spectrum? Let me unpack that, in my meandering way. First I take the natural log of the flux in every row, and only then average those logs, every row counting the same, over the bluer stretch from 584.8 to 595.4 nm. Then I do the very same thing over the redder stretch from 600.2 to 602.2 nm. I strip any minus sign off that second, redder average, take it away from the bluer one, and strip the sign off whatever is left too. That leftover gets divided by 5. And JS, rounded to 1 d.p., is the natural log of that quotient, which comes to -5.5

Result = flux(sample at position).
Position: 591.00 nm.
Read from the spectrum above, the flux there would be 12.45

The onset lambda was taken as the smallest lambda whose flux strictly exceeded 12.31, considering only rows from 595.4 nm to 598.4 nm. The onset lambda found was 596.10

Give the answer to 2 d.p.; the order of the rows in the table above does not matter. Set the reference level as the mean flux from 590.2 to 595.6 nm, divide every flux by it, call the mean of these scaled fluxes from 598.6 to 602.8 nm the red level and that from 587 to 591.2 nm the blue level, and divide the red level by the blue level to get 1.08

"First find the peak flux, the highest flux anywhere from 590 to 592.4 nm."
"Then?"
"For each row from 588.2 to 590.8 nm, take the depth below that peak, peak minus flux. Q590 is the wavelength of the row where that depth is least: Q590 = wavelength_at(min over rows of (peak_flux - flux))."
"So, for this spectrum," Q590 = 590.70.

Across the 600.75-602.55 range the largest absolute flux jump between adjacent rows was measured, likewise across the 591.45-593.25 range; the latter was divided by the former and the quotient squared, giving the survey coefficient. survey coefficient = 1.2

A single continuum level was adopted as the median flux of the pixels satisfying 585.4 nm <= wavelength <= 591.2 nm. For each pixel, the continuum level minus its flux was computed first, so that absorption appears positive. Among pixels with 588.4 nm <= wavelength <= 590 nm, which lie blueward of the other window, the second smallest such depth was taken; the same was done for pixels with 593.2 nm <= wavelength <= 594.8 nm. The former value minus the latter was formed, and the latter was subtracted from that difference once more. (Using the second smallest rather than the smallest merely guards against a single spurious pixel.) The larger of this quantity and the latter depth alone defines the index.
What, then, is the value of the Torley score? 2.4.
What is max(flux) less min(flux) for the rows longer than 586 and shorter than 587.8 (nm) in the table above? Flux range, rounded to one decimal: 0.5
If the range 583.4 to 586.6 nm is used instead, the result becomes 1.4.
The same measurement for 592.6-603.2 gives 1.5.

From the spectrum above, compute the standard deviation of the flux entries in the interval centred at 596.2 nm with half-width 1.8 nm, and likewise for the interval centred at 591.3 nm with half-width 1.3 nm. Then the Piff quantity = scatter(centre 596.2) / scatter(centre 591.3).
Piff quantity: 0.9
